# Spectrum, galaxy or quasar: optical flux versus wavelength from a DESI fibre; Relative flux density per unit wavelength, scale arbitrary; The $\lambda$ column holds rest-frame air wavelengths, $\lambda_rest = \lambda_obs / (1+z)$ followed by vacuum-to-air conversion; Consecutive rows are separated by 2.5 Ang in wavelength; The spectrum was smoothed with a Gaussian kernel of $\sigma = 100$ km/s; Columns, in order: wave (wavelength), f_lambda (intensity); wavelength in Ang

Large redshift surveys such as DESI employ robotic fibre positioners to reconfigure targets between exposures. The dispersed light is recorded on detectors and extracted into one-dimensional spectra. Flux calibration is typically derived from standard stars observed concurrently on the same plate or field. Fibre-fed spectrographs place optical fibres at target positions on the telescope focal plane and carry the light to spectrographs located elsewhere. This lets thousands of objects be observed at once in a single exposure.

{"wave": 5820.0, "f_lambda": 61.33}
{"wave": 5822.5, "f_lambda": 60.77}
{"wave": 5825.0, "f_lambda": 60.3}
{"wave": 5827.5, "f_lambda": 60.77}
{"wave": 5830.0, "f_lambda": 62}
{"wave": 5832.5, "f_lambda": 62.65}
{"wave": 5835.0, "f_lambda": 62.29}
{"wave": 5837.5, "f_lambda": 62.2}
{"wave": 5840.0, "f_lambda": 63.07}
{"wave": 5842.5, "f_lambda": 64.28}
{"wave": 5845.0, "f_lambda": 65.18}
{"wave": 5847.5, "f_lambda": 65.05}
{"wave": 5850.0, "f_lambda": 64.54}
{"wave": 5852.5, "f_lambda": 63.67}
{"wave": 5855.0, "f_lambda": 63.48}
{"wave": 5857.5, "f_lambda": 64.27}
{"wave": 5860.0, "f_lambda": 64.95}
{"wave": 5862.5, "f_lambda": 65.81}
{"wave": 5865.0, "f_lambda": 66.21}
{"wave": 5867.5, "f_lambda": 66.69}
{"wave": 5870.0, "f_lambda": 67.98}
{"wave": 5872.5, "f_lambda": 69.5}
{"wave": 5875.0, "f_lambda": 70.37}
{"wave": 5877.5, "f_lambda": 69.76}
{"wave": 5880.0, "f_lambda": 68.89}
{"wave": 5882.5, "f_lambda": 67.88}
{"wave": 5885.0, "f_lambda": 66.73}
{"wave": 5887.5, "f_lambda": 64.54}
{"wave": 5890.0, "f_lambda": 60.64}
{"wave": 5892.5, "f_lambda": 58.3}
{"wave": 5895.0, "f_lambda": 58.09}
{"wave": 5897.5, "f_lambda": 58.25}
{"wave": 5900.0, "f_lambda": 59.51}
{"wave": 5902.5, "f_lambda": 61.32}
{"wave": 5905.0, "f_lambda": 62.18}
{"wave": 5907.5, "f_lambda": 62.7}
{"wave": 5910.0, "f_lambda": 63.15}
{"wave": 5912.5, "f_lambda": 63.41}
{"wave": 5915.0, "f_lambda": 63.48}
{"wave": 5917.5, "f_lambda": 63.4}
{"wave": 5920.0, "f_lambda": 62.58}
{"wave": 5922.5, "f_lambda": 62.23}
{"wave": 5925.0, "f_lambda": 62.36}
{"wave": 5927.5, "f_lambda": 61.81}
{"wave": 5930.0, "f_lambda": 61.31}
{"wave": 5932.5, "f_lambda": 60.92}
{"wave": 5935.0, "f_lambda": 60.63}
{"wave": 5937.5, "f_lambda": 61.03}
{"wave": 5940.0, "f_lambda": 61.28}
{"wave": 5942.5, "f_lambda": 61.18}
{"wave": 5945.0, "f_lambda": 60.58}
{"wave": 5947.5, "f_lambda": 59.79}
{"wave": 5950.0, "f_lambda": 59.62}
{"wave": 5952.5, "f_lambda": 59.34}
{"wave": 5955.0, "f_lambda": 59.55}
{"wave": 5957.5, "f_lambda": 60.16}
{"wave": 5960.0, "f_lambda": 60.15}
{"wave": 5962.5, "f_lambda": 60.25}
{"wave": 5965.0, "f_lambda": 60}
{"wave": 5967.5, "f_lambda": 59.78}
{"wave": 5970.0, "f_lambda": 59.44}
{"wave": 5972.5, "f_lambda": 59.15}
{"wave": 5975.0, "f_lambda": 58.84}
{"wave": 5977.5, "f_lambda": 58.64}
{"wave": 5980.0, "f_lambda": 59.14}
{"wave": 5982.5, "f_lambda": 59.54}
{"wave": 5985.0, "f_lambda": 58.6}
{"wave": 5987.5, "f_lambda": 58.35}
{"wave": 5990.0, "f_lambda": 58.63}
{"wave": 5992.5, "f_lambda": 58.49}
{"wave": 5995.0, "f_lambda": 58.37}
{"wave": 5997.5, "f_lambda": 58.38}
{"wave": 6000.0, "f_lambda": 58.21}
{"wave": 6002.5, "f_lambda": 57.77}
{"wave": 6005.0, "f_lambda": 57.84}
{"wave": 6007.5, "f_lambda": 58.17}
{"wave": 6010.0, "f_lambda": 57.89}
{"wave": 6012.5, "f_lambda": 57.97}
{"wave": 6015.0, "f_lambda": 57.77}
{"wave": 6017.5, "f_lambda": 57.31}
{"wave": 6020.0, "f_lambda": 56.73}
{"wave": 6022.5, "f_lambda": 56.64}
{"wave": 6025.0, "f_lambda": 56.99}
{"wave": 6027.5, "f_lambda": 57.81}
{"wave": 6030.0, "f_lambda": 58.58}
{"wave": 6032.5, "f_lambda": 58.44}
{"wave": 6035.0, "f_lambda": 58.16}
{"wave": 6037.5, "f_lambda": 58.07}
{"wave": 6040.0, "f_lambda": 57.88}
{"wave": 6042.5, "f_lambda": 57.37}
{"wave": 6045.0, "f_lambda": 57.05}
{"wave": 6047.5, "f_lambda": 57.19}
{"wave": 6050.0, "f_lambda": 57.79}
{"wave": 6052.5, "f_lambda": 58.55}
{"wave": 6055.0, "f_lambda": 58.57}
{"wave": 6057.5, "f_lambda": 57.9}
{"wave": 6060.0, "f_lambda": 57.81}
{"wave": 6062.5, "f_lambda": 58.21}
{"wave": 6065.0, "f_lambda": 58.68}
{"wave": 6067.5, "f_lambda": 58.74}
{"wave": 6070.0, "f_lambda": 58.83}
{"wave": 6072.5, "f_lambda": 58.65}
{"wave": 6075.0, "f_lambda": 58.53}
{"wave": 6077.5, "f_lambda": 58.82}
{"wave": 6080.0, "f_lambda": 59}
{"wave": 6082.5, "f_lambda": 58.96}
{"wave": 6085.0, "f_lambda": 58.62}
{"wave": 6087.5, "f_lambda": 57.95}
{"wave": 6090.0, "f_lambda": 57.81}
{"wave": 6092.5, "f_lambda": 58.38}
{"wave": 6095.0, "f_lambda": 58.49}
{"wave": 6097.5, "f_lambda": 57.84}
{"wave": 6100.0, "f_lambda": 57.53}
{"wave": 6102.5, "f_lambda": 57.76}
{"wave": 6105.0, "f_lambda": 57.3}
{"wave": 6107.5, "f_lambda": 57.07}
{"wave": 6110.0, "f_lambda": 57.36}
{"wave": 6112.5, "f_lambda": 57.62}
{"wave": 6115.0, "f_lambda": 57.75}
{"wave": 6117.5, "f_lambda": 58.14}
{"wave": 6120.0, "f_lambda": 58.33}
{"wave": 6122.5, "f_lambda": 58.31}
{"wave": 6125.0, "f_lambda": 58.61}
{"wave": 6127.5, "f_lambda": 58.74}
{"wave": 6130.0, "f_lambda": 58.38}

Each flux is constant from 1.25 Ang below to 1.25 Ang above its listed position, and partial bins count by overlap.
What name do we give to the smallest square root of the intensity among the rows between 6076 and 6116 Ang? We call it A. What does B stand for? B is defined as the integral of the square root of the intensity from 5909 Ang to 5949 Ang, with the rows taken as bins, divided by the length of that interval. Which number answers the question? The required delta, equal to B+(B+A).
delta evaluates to 23.3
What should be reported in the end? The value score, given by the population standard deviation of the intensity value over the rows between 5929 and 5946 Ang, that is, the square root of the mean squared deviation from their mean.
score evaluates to 0.3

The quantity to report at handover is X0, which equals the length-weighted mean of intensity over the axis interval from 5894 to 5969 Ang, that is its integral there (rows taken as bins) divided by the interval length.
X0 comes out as 61.0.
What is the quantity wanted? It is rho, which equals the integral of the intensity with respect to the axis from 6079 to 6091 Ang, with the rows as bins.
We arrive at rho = 702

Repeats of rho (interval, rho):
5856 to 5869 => 853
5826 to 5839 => 806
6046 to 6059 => 754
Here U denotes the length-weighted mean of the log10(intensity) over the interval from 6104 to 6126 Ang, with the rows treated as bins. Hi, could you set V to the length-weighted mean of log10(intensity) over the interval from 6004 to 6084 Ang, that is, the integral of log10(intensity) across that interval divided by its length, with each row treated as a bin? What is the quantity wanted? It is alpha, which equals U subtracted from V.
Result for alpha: 0.001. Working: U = 1.76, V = 1.76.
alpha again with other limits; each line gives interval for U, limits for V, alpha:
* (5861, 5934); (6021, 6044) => -0.043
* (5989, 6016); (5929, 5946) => 0.021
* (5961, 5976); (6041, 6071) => -0.011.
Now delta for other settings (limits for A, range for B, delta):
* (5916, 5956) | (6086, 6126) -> 22.9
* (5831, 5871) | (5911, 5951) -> 23.6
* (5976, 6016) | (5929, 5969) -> 23.1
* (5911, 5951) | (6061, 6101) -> 23.0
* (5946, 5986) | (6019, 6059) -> 22.9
